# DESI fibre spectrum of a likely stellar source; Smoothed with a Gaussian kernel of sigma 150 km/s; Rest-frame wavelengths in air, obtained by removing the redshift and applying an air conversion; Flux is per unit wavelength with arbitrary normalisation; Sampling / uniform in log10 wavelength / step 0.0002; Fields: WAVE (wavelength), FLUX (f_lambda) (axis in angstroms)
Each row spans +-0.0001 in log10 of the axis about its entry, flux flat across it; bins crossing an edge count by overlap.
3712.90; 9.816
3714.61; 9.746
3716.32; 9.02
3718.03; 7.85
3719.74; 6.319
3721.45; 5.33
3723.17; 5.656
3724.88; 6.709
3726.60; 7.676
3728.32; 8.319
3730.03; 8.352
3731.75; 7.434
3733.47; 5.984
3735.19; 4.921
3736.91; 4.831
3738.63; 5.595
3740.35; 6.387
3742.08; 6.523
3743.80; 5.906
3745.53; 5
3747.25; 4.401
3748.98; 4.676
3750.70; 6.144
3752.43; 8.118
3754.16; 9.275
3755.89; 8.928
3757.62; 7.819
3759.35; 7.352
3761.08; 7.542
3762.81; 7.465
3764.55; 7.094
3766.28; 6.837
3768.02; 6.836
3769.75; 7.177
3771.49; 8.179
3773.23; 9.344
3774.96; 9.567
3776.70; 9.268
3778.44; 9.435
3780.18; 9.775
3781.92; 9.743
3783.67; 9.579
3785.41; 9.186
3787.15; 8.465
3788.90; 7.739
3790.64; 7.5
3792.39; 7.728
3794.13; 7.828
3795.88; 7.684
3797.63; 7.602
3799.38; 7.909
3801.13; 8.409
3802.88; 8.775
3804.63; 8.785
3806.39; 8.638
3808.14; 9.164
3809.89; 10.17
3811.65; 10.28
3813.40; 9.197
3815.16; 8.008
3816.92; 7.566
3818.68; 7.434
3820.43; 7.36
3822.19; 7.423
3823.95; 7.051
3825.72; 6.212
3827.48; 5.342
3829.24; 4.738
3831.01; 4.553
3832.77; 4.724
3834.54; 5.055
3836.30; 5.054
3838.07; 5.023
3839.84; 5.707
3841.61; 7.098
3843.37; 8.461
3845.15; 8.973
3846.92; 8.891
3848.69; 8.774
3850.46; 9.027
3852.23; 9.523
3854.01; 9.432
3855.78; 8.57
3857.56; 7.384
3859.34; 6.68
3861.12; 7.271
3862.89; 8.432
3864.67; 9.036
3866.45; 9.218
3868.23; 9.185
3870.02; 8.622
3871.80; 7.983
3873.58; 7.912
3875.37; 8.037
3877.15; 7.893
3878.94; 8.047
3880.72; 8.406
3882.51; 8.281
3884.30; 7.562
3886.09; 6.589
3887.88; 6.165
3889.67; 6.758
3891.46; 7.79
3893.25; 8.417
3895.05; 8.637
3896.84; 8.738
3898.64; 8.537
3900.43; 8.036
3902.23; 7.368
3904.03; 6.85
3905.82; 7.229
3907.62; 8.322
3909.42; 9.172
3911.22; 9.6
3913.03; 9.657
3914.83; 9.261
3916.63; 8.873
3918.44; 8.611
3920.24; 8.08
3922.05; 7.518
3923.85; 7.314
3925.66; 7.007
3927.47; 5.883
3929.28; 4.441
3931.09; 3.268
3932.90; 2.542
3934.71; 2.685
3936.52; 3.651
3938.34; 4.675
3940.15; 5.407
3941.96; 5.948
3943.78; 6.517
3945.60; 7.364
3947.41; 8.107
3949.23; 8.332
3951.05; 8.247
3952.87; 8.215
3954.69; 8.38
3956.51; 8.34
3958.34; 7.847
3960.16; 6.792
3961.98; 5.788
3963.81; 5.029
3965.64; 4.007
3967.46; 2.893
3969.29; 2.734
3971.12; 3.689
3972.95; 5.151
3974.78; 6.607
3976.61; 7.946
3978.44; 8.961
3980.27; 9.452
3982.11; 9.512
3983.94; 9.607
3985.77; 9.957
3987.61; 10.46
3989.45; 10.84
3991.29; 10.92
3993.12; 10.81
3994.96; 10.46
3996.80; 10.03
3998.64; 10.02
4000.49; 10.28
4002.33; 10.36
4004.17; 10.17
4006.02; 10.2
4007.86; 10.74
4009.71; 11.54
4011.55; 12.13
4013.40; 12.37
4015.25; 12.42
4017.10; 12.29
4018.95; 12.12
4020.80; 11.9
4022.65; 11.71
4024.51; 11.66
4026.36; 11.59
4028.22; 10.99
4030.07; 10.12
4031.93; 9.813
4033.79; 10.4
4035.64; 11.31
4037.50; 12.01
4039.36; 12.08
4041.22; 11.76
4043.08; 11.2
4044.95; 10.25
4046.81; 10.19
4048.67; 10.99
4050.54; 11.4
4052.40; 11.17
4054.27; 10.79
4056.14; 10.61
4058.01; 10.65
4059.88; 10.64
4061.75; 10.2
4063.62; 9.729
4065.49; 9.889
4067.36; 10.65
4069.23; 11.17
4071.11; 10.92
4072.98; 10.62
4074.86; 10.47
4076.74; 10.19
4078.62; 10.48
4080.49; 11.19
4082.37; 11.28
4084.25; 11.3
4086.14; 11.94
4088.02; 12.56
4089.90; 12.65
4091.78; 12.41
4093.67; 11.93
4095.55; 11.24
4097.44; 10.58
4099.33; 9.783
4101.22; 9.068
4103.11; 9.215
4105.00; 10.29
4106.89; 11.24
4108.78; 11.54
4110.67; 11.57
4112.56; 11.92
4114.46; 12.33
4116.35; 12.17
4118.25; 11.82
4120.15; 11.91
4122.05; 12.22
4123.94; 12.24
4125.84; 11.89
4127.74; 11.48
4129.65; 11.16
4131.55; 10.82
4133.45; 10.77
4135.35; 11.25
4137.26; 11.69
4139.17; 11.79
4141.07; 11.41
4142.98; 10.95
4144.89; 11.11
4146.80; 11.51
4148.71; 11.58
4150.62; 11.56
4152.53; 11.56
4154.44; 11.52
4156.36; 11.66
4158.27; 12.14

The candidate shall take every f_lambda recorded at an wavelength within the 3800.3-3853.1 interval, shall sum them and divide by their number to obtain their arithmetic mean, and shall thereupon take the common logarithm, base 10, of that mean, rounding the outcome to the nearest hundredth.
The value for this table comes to 0.88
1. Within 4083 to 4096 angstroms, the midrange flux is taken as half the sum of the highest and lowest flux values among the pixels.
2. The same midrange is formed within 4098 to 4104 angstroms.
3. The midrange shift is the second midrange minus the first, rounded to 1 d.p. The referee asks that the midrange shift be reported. -2.5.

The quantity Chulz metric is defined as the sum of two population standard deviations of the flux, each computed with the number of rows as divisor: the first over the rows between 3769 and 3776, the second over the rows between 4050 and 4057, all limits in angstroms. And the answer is 1.3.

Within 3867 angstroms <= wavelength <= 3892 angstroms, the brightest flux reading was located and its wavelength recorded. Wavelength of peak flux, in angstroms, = 3868.23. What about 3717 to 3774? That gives 3773.23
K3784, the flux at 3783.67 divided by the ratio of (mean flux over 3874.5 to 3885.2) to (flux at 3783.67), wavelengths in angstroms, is 11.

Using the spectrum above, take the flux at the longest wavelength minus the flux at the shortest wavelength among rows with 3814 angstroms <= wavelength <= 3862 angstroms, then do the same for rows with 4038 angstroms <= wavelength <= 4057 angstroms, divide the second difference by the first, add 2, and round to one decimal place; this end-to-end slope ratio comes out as 4.0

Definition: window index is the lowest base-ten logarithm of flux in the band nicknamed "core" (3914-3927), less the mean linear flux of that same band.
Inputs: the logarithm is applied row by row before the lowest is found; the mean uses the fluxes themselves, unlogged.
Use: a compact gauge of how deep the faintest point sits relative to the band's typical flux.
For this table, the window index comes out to -7.2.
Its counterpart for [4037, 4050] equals -10.2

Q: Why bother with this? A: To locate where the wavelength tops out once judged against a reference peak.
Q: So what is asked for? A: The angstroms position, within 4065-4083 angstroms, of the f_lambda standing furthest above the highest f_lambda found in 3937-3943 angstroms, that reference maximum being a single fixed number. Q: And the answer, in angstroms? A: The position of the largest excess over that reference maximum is 4082.37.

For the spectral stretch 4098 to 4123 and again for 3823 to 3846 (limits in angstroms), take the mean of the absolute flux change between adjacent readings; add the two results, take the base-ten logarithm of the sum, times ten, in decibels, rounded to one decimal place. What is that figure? 0.0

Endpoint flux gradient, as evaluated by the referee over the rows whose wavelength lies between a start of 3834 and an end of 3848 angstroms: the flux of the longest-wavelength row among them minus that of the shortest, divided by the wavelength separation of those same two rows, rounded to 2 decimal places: 0.31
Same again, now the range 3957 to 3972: -0.33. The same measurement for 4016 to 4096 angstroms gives -0.01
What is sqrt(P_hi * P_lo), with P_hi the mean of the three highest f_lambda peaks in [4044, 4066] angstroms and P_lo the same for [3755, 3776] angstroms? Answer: 10.2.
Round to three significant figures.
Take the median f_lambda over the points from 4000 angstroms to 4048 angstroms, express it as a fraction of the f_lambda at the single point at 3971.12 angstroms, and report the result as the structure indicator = 3.10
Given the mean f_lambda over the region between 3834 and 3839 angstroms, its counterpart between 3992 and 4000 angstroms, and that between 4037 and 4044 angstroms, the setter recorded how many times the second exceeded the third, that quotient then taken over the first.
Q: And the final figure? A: 0.174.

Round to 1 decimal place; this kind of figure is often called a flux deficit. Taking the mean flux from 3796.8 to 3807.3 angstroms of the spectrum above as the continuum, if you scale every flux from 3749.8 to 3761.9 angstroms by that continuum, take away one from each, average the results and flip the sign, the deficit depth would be 0.1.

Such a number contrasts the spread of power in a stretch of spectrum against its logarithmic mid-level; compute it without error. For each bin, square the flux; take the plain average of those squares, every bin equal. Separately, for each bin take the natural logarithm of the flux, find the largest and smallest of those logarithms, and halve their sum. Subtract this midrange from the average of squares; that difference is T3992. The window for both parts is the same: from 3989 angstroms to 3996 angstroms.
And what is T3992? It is 113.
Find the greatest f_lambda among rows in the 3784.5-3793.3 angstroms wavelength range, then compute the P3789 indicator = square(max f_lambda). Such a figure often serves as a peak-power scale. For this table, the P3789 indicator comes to 84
